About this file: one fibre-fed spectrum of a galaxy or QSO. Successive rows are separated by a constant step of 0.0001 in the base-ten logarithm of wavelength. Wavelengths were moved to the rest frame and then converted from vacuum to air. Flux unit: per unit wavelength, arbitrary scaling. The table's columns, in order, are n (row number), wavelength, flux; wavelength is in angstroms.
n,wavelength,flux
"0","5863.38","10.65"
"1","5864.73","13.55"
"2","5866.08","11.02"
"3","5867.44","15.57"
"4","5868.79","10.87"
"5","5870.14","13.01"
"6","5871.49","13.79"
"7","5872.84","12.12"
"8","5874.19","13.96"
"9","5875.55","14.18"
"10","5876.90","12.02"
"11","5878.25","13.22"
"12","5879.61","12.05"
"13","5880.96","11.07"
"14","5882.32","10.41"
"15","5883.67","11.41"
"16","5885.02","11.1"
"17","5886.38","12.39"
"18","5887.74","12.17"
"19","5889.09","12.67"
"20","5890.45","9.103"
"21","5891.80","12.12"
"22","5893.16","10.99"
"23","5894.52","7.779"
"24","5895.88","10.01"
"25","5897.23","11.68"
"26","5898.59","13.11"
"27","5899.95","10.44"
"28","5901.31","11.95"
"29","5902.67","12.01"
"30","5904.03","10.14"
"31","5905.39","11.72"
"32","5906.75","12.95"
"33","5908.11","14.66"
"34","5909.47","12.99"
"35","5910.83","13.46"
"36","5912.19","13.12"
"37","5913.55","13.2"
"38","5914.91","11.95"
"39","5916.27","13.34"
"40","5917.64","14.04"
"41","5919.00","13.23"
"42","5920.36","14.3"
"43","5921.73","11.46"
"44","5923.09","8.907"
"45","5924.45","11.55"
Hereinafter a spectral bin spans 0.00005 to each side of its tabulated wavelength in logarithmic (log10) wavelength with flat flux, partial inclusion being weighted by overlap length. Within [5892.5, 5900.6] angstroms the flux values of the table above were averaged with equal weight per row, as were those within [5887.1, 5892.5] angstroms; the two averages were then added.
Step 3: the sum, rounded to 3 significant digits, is 22.2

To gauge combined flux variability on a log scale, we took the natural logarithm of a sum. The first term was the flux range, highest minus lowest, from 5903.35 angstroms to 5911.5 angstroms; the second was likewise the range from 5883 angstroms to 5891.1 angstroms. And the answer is 2.09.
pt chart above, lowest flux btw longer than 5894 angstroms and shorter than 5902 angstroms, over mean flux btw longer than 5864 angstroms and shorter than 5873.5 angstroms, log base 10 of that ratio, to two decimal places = -0.22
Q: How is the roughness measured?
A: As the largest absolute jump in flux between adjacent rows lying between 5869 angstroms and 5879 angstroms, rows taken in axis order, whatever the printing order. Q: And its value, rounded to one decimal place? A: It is 2.2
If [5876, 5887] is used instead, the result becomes 1.3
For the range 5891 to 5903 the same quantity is 3.2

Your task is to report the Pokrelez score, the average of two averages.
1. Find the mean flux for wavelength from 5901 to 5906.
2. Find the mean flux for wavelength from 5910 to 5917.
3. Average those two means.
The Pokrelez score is 12.2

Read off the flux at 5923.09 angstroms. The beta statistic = 8.907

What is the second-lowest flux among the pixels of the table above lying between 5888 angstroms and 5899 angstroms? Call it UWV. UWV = 9.103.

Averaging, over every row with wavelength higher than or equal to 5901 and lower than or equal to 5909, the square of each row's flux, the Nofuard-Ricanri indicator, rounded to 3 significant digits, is 152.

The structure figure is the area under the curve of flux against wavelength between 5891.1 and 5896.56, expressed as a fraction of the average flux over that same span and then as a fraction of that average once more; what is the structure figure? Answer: 0.53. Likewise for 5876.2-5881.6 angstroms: 0.45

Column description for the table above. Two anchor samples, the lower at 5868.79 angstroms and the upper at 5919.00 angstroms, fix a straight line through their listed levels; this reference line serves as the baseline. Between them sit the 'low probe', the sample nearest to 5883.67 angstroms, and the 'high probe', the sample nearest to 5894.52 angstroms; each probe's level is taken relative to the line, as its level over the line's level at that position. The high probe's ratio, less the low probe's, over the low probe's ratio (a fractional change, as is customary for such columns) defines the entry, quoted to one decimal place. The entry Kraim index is -0.3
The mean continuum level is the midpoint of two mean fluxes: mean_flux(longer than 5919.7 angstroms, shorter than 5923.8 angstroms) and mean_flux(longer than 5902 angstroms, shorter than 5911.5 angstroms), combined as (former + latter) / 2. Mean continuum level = 12.1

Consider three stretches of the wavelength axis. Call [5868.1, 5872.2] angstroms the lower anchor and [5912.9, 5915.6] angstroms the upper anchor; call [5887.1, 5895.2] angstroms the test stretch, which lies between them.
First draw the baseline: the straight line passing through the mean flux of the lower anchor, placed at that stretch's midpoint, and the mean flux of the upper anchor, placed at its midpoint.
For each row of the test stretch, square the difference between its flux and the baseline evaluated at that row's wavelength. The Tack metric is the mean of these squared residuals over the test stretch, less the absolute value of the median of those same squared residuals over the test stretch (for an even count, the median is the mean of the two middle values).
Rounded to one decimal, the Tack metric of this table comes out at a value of 5.0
